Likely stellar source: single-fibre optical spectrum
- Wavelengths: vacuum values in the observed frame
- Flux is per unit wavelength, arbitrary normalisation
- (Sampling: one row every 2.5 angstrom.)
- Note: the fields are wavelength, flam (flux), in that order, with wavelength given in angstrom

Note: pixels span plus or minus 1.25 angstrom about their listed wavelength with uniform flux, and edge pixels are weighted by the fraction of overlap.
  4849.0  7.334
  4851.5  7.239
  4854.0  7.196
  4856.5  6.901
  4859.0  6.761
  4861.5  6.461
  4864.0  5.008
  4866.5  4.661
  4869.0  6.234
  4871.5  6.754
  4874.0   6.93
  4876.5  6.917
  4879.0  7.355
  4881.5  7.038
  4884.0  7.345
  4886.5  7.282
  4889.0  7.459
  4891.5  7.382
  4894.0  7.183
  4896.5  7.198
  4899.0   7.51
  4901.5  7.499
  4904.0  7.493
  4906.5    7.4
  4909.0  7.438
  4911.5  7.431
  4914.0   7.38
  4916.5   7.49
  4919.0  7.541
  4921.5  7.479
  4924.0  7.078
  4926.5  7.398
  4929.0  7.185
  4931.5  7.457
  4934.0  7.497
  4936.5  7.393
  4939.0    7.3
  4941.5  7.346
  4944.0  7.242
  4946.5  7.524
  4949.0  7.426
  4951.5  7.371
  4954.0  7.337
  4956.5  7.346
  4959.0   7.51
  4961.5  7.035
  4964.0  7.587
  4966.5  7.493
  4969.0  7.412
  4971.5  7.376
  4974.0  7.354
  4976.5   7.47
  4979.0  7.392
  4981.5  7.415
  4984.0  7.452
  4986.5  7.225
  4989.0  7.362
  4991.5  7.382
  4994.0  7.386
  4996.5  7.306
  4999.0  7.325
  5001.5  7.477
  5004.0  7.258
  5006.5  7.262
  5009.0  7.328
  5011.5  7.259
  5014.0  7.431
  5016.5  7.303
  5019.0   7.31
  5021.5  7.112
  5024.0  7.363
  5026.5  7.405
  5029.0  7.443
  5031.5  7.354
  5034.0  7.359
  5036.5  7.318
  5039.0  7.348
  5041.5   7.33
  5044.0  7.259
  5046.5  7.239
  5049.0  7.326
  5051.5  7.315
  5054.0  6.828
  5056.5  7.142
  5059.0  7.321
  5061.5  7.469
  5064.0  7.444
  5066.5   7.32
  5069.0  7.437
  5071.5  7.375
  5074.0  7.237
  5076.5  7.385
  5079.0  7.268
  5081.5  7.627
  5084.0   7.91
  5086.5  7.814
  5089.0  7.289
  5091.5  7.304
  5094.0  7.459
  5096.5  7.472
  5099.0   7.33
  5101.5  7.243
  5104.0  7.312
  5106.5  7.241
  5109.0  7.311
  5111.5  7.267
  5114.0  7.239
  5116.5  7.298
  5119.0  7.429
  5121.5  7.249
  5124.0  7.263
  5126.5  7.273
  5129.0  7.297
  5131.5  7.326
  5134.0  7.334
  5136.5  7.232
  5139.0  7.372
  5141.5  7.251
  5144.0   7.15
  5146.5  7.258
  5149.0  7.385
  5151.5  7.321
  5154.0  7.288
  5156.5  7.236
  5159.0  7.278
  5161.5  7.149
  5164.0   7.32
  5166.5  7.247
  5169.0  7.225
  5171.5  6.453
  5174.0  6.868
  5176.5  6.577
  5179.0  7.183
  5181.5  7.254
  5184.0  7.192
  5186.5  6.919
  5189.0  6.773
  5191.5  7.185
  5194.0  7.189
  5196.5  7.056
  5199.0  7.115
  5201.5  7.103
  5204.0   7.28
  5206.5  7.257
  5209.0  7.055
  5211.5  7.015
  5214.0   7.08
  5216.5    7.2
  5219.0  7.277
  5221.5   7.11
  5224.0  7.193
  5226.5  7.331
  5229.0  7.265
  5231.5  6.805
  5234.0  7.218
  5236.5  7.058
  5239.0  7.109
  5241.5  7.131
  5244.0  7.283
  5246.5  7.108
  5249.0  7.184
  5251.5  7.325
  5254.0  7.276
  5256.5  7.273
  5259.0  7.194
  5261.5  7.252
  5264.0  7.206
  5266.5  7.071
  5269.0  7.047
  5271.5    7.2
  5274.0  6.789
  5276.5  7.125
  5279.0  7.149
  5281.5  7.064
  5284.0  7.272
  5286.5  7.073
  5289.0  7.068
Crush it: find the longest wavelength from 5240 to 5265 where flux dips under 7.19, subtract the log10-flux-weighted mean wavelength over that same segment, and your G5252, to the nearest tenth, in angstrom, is -3.8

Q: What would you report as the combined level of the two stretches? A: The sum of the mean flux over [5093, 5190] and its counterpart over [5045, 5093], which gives 14.6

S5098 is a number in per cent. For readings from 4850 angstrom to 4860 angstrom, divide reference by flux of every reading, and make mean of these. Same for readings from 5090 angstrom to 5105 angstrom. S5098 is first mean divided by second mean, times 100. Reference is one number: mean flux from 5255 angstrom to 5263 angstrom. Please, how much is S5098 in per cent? 105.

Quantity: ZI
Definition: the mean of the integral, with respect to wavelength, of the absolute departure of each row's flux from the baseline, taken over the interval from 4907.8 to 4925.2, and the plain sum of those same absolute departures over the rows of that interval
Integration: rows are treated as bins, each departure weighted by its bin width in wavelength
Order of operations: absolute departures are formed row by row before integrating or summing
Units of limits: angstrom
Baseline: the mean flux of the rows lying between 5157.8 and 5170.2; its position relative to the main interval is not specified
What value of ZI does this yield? 2.6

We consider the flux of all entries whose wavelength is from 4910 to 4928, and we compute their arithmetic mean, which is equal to 7.40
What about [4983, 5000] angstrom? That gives 7.35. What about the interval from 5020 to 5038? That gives 7.34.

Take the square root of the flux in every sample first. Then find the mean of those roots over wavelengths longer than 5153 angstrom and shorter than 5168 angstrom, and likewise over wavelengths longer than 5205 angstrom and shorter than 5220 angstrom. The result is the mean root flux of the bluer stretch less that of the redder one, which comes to 0.020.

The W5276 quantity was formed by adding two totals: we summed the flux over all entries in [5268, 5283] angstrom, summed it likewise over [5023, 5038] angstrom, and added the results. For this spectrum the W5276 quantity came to 86.6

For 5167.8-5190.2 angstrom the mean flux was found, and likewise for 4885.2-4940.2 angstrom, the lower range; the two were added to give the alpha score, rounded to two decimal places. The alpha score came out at 14.32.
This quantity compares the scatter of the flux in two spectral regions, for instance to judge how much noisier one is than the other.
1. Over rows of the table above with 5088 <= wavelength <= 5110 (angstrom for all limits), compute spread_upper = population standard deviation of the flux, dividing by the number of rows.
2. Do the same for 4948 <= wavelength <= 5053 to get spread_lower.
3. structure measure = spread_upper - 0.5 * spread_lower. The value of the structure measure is 0.029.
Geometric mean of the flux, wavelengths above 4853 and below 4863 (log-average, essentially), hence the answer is 6.82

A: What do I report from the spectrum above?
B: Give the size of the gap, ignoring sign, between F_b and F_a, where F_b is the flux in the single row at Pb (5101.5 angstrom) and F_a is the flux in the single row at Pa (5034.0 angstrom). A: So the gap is 0.12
